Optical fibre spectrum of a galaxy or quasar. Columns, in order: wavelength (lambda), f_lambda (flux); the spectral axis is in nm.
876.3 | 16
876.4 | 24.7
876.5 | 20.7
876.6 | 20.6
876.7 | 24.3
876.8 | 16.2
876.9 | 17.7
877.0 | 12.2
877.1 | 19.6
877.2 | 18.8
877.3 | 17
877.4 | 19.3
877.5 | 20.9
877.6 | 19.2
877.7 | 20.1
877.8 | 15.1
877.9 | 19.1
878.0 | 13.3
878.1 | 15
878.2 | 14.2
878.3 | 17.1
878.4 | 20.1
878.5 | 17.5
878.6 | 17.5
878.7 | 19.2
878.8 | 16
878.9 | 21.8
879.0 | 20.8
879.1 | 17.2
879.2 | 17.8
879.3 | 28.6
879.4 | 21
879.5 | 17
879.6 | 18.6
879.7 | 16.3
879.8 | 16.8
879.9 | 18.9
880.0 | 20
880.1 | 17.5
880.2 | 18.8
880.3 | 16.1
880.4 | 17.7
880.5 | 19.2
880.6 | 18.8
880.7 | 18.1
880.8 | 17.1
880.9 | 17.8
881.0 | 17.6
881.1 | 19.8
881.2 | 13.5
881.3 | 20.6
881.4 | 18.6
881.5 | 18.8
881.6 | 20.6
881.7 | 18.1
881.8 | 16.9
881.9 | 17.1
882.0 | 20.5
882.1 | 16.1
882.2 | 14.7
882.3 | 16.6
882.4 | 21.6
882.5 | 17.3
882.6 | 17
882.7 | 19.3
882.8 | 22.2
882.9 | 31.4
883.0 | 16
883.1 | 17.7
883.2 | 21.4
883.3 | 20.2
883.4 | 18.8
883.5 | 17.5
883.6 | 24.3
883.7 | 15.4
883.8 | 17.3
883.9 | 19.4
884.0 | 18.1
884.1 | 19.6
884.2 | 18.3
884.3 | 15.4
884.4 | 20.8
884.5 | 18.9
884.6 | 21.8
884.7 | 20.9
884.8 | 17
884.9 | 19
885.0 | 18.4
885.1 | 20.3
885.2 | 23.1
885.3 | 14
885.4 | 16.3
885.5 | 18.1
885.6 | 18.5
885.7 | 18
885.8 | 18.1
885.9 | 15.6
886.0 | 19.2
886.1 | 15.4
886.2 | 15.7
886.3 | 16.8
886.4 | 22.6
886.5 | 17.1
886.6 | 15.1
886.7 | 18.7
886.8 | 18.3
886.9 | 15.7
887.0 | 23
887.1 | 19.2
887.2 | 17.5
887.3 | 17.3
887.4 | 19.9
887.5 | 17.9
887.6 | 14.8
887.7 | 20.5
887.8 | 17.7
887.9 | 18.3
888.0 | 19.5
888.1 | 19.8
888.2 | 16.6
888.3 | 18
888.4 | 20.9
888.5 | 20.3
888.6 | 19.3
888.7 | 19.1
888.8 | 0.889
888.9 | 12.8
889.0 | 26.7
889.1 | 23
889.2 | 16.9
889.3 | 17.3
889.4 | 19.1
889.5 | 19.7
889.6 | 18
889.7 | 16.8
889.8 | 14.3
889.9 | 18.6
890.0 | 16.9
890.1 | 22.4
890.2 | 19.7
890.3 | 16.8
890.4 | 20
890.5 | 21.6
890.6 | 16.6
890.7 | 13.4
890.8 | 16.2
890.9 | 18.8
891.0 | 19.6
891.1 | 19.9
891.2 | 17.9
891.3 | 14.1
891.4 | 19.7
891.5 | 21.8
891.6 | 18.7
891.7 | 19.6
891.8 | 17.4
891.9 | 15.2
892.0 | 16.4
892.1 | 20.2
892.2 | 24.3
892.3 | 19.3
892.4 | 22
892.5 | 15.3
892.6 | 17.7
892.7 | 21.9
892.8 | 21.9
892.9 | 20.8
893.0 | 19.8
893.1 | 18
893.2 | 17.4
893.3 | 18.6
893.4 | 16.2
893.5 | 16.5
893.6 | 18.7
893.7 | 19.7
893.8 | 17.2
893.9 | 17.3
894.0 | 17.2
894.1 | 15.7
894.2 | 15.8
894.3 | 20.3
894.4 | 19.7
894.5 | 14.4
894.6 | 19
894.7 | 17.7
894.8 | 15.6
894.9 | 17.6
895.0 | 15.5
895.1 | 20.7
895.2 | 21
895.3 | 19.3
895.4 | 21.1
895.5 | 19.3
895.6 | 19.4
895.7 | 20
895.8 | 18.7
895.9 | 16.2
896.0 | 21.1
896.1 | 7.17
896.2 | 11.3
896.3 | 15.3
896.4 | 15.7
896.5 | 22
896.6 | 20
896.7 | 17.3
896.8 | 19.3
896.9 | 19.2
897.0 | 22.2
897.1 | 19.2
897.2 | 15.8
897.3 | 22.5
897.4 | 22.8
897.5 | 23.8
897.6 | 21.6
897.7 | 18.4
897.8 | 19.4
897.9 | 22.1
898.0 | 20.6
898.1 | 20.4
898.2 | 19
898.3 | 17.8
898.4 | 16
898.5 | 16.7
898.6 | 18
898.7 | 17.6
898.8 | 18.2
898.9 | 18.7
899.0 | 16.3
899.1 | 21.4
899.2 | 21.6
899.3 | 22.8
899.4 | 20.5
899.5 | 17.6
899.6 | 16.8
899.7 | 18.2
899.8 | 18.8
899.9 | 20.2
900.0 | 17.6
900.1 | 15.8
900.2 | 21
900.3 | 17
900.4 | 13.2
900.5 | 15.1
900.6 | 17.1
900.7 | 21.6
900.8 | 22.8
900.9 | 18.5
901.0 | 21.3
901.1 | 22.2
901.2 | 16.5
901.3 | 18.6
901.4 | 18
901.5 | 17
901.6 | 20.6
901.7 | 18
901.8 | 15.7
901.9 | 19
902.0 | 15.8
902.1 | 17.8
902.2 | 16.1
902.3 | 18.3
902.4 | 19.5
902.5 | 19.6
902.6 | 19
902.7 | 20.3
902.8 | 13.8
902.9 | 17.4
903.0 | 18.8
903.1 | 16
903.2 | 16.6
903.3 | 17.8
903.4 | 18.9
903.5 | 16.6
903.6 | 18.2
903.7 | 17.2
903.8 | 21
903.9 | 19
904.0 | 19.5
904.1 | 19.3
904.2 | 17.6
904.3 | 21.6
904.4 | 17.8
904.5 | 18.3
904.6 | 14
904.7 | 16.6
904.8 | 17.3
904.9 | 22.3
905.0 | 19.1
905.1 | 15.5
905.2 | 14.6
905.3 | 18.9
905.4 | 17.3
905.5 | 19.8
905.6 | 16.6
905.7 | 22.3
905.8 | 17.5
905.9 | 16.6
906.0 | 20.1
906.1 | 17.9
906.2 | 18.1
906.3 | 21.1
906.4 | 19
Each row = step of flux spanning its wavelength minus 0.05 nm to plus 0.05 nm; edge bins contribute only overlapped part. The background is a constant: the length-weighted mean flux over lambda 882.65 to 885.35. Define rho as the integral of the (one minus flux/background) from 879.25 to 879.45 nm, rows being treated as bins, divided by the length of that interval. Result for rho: -0.272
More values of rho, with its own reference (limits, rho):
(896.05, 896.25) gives 0.526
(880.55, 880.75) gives 0.054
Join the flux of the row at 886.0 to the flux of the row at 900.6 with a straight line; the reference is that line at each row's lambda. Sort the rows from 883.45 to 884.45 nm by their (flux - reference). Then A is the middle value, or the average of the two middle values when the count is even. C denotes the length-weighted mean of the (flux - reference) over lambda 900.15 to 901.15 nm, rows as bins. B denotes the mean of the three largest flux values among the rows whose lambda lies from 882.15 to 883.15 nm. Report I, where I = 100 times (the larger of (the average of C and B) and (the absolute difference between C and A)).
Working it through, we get 1348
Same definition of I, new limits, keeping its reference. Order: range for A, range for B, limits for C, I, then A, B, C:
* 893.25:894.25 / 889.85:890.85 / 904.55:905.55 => 1121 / -0.9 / 21.33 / 1.1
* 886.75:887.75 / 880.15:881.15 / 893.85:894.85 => 927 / -0.9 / 19.27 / -0.7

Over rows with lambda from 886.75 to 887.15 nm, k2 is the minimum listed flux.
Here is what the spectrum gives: 15.7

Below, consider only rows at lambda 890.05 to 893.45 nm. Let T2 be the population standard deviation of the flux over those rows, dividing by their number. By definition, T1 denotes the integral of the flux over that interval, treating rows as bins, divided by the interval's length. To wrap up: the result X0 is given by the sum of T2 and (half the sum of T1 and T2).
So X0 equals 13.2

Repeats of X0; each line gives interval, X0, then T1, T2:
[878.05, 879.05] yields 12.5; 17.9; 2.4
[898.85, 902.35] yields 12.8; 18.5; 2.3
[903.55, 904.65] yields 12.2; 18.5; 1.9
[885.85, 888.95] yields 14.4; 17.5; 3.8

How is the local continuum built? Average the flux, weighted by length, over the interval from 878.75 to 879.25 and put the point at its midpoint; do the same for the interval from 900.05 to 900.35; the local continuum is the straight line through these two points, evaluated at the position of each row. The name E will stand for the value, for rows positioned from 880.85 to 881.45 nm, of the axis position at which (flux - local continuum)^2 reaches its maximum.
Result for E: 881.2 nm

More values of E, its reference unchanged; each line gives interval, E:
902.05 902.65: 902.2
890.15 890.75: 890.7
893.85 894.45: 894.1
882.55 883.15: 882.9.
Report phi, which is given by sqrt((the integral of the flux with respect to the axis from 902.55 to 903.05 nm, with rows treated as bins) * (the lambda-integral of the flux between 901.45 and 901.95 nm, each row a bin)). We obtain 9.0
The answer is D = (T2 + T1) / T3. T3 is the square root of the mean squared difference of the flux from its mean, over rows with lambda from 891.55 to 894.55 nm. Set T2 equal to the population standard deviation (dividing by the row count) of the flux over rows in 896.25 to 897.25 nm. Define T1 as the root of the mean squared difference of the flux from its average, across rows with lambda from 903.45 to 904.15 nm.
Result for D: 1.62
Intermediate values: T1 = 1.38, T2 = 2.38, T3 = 2.32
